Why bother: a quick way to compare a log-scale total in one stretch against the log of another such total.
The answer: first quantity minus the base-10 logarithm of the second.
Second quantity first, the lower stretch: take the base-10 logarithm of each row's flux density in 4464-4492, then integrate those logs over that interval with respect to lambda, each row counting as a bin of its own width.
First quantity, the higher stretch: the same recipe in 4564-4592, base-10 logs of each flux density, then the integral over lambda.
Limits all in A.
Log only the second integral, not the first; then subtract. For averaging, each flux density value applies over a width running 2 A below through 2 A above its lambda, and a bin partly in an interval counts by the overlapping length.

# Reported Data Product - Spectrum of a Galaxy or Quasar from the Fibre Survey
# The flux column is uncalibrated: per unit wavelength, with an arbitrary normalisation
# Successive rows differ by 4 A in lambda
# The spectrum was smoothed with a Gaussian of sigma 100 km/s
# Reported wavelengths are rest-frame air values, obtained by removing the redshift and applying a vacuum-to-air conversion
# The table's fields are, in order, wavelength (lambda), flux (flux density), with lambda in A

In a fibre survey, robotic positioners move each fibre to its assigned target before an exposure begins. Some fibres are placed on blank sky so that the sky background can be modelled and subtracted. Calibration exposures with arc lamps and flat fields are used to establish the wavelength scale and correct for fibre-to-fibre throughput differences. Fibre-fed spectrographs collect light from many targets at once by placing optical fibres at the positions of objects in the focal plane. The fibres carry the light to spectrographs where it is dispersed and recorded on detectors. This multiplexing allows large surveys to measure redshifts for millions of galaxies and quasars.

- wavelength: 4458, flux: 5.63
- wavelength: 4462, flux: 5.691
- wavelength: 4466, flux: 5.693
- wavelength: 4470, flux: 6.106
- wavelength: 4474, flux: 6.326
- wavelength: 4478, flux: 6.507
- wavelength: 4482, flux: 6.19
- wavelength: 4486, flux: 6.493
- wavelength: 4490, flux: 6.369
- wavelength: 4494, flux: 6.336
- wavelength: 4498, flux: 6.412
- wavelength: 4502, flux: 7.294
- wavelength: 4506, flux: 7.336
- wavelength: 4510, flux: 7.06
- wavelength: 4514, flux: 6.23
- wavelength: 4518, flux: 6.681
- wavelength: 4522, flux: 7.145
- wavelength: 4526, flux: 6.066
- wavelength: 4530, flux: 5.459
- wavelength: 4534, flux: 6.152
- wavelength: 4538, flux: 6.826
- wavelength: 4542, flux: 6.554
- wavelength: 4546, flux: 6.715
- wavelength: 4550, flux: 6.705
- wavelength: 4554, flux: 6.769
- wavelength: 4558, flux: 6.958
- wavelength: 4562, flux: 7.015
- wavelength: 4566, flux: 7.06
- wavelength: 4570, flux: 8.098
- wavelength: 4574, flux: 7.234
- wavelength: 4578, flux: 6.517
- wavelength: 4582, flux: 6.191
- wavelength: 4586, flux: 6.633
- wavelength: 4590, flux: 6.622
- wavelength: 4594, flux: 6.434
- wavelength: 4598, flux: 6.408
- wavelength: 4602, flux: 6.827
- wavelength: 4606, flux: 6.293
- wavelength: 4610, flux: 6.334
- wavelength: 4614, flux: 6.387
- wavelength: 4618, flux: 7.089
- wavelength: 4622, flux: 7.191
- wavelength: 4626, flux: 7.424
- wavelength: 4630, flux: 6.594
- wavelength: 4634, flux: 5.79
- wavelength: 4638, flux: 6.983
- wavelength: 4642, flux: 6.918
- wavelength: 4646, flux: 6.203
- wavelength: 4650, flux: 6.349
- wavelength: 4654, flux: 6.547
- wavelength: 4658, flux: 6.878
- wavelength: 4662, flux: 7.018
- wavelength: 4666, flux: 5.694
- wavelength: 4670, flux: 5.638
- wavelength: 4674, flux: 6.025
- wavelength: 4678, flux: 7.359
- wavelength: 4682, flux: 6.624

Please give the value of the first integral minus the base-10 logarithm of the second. 22.1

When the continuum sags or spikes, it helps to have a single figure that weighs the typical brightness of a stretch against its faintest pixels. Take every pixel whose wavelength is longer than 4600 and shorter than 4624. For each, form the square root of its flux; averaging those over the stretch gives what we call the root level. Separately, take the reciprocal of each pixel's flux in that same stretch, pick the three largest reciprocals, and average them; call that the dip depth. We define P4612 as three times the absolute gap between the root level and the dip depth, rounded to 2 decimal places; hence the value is 7.28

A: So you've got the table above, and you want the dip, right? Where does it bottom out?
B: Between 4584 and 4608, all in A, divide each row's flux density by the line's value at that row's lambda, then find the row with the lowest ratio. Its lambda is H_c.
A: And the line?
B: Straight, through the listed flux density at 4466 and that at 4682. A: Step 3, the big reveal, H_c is 4606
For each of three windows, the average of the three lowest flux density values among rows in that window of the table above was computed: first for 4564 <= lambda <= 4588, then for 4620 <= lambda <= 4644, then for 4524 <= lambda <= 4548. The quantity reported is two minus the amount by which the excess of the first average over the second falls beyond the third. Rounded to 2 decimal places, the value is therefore 7.88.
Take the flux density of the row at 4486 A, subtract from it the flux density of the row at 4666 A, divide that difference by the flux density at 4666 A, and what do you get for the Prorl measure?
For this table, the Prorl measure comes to 0.14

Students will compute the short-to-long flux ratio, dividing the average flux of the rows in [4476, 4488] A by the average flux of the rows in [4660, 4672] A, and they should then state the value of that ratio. 1.05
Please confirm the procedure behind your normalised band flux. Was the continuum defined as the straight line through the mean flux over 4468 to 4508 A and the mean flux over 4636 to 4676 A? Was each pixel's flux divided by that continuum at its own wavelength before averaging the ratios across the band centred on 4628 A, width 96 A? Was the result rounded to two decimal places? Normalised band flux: 1.01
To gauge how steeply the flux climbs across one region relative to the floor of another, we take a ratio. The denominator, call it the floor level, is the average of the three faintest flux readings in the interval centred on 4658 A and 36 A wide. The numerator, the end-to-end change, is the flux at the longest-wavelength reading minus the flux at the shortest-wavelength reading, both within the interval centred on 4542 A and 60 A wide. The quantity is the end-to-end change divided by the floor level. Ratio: 0.32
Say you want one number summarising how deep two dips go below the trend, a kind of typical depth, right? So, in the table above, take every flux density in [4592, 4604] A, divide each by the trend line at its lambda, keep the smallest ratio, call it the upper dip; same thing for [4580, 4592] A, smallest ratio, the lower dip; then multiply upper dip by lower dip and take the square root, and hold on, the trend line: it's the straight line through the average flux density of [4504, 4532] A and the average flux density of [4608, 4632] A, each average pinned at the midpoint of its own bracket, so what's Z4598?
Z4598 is 0.932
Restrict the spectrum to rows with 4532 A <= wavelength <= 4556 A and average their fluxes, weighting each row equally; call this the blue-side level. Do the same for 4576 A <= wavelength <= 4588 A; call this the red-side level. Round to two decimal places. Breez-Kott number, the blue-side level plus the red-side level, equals 13.07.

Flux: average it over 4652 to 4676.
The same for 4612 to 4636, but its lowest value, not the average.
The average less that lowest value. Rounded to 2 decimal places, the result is 0.51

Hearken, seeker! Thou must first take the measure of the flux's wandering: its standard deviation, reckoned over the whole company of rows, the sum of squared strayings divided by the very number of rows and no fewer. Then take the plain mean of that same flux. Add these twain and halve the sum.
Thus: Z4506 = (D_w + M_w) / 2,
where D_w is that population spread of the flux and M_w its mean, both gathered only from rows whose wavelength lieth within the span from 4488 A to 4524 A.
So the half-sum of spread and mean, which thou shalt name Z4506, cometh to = 3.59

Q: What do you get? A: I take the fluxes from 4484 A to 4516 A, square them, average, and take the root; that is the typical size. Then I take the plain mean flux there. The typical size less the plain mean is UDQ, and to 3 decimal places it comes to 0.014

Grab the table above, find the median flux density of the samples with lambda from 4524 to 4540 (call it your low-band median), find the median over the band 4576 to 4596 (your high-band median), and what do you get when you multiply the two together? 39.8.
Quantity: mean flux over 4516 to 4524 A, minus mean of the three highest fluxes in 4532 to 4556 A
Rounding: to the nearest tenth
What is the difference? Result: 0.1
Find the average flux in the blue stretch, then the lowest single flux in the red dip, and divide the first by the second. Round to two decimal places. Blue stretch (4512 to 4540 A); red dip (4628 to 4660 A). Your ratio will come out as 1.10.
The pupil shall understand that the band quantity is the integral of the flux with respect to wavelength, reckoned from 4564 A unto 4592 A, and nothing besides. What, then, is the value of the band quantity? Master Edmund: 193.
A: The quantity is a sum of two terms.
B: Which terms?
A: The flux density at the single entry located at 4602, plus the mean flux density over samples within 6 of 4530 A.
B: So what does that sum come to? 12.7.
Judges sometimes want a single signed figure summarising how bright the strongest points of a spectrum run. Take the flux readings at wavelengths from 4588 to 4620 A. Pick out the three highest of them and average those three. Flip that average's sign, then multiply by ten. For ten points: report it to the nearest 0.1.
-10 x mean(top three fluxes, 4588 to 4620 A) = -68.5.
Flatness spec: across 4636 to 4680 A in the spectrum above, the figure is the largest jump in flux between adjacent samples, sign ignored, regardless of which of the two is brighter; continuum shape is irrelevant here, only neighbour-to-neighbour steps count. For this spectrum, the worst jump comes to 1.33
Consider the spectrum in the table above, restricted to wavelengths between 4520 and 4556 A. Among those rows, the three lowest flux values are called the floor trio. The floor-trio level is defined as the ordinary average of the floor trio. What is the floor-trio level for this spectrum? 5.89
